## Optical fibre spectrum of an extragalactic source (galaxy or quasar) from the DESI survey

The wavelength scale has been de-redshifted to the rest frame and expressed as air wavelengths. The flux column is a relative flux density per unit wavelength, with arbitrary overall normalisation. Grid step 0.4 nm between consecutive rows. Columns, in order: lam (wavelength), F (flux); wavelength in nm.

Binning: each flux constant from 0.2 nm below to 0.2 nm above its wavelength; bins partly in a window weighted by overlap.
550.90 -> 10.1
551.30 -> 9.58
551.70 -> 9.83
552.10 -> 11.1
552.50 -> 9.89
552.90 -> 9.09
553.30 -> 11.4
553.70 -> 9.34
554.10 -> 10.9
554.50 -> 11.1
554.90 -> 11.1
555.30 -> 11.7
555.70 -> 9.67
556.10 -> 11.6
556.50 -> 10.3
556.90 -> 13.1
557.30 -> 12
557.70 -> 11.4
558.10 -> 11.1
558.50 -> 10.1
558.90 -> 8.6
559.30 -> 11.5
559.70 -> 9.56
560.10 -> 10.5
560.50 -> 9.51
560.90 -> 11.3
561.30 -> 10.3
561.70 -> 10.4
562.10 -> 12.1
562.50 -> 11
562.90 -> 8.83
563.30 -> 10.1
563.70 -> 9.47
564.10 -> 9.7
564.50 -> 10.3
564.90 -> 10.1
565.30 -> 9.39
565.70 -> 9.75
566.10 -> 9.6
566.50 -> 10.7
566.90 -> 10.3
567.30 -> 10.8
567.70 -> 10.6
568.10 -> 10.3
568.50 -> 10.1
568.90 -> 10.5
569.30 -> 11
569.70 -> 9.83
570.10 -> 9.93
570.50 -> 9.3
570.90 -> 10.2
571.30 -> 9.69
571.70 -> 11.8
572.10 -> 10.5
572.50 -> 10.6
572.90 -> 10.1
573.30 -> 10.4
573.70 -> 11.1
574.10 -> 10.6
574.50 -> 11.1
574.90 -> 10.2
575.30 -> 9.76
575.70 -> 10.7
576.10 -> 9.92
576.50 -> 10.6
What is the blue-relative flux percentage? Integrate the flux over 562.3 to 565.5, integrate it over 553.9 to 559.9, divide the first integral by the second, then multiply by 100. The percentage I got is 48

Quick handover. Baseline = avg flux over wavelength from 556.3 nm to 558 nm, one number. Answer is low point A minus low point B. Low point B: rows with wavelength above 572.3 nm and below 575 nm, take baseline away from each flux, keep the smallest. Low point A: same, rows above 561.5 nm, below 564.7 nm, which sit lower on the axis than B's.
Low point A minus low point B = -1.3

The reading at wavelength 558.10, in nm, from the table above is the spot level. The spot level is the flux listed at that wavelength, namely 11.1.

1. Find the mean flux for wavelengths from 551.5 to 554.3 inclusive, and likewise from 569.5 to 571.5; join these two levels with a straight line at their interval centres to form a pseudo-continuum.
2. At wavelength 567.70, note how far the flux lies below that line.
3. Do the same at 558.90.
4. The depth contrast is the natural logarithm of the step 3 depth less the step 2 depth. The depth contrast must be 0.80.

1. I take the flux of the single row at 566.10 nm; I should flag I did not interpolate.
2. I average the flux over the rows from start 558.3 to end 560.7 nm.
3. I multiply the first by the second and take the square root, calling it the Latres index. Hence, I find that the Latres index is 9.78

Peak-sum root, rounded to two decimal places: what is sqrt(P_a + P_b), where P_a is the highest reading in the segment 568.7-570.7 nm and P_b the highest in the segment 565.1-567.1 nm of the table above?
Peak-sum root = 4.66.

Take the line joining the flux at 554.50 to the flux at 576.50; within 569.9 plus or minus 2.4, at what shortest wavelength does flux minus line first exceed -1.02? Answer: 567.70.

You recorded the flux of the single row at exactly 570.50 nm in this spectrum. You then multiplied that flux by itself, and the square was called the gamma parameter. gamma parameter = 86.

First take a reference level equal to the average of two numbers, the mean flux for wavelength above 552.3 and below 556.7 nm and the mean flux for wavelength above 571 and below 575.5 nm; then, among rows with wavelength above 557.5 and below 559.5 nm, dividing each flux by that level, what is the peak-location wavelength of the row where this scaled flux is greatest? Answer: 559.30 nm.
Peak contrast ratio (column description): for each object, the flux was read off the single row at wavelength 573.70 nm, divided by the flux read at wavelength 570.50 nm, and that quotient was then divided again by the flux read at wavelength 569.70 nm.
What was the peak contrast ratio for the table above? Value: 0.121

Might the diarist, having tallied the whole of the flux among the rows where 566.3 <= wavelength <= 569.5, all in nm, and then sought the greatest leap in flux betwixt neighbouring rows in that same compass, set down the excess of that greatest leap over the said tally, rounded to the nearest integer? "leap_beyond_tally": -84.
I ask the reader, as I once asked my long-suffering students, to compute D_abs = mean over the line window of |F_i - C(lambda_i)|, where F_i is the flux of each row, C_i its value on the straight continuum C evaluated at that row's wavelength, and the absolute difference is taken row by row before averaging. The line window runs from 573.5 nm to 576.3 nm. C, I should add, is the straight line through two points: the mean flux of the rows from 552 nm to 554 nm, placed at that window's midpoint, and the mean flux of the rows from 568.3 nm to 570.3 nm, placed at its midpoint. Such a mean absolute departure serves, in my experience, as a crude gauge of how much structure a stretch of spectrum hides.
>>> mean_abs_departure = 0.48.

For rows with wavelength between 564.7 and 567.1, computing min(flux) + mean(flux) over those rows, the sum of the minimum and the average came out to 19.4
